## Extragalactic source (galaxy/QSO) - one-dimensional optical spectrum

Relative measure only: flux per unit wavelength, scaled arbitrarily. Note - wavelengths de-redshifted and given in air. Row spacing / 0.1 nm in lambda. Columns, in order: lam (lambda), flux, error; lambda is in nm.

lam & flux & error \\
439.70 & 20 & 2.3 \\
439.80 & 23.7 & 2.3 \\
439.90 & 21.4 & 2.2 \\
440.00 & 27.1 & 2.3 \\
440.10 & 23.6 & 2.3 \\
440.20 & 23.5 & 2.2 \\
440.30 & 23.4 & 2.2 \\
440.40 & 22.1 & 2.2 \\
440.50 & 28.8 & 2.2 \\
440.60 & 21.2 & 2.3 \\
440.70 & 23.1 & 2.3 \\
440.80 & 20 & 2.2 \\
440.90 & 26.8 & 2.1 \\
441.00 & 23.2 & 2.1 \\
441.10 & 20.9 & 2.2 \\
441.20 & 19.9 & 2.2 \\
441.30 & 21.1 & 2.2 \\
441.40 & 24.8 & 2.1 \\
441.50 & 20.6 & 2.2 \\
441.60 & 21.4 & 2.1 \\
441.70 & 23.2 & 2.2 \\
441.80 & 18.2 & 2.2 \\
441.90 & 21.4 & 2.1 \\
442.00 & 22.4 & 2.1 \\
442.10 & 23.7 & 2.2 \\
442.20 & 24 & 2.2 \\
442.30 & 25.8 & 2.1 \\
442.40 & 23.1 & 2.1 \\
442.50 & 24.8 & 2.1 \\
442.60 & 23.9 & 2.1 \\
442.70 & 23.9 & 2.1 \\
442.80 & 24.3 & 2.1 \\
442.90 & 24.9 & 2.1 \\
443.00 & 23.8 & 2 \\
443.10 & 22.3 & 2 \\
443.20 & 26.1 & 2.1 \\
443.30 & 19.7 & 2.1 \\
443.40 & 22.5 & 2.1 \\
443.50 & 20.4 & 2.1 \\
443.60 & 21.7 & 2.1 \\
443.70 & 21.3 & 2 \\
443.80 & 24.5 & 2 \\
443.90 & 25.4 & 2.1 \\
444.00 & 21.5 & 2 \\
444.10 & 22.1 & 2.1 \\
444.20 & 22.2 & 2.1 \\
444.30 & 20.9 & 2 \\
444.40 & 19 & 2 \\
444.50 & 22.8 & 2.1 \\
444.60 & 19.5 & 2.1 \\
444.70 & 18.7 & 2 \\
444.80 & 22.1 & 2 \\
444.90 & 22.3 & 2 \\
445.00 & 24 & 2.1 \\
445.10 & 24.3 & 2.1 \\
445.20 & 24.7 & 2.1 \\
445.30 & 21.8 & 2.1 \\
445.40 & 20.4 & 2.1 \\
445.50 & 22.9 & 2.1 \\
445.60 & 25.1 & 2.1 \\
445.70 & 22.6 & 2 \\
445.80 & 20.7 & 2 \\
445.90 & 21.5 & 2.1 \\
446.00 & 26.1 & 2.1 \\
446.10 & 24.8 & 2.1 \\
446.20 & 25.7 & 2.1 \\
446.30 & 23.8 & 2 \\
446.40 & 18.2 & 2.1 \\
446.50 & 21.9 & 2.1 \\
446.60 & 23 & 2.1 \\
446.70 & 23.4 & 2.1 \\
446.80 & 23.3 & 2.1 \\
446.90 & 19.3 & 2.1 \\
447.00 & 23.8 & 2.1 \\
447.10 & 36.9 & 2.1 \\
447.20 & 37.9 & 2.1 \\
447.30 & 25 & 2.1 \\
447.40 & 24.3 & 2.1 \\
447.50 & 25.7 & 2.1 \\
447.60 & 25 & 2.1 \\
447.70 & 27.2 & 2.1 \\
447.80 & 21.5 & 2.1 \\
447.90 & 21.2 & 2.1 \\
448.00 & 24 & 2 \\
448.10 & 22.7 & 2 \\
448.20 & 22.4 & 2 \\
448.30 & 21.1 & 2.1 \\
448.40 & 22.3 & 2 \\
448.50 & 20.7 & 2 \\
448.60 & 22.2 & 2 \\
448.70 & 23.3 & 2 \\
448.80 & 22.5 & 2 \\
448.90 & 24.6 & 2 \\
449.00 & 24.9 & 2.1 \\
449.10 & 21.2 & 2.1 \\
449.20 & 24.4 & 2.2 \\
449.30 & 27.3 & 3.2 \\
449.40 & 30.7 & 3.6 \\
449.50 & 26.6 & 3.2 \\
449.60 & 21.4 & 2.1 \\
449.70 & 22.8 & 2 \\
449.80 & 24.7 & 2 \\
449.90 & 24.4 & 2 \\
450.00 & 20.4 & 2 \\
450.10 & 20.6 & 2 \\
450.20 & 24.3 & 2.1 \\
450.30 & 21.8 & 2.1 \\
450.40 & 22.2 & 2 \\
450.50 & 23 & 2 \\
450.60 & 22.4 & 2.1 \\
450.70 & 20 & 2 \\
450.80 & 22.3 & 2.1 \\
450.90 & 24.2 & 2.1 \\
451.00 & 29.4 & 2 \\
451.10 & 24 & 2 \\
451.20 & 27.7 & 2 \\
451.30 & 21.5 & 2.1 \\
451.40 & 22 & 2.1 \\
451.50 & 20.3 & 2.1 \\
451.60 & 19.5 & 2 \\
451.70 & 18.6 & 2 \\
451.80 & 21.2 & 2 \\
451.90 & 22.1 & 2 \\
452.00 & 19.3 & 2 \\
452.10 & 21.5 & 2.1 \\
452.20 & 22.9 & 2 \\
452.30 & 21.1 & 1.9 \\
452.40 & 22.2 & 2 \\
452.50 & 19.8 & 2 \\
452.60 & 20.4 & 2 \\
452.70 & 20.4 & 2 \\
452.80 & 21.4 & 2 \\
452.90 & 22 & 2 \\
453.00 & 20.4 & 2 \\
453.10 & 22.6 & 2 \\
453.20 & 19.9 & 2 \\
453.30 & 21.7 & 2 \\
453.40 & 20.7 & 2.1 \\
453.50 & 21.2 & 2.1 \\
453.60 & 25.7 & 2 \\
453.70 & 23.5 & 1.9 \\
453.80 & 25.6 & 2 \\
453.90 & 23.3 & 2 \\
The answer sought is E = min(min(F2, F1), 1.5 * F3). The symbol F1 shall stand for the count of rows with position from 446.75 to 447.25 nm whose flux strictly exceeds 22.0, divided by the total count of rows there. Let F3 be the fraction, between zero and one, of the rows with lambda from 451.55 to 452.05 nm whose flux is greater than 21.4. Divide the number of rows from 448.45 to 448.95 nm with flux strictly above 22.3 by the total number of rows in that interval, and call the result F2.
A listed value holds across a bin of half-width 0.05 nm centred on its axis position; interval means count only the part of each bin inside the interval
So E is 0.3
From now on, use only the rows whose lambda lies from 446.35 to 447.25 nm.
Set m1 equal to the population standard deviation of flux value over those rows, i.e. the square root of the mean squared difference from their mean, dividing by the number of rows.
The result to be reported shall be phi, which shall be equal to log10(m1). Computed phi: 0.8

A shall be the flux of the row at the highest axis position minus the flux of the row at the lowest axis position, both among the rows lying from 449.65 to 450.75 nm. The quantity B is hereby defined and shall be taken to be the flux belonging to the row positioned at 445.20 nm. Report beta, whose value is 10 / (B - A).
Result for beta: 0.364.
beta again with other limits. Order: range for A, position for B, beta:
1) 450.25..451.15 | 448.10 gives 0.488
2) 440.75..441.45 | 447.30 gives 0.495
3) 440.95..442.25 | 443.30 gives 0.529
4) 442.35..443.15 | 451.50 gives 0.474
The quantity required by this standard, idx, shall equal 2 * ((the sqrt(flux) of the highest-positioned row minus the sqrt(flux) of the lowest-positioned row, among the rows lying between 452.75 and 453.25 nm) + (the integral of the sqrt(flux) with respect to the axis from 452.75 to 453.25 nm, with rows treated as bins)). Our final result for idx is 4.3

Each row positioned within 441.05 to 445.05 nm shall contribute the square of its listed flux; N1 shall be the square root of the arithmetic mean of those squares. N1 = 22.5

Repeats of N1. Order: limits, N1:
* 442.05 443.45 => 23.8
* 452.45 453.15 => 21.0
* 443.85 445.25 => 22.2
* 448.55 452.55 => 23.0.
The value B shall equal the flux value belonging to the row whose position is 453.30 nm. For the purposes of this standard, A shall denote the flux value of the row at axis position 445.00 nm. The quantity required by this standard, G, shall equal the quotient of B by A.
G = 0.90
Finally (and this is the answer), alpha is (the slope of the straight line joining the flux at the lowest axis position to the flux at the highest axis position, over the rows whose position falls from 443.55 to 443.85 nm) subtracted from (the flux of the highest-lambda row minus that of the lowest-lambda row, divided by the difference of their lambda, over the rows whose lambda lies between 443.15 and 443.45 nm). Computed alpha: -32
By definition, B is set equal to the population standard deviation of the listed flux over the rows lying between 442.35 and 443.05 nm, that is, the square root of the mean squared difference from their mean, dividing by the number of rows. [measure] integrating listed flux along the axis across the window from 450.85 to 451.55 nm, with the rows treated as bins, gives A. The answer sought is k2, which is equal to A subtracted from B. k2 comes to -16.3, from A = 16.9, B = 0.6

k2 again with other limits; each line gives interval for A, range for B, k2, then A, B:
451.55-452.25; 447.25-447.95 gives -12.5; 14.5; 2.0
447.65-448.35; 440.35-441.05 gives -13.1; 16.0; 2.9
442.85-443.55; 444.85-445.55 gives -14.5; 16.0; 1.4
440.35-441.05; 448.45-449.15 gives -15.0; 16.5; 1.5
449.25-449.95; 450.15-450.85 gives -16.6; 17.8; 1.2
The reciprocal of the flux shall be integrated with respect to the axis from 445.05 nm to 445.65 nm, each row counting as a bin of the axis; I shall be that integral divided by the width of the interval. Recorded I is 0.0433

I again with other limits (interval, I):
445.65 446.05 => 0.0443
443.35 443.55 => 0.0467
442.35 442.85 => 0.0417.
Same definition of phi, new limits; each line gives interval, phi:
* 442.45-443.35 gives 0.2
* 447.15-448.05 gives 0.7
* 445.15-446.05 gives 0.3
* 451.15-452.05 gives 0.4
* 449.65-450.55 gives 0.2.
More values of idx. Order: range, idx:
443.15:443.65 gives 3.8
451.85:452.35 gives 4.4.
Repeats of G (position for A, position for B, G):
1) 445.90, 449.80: 1.15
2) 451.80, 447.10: 1.74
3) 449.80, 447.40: 0.98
